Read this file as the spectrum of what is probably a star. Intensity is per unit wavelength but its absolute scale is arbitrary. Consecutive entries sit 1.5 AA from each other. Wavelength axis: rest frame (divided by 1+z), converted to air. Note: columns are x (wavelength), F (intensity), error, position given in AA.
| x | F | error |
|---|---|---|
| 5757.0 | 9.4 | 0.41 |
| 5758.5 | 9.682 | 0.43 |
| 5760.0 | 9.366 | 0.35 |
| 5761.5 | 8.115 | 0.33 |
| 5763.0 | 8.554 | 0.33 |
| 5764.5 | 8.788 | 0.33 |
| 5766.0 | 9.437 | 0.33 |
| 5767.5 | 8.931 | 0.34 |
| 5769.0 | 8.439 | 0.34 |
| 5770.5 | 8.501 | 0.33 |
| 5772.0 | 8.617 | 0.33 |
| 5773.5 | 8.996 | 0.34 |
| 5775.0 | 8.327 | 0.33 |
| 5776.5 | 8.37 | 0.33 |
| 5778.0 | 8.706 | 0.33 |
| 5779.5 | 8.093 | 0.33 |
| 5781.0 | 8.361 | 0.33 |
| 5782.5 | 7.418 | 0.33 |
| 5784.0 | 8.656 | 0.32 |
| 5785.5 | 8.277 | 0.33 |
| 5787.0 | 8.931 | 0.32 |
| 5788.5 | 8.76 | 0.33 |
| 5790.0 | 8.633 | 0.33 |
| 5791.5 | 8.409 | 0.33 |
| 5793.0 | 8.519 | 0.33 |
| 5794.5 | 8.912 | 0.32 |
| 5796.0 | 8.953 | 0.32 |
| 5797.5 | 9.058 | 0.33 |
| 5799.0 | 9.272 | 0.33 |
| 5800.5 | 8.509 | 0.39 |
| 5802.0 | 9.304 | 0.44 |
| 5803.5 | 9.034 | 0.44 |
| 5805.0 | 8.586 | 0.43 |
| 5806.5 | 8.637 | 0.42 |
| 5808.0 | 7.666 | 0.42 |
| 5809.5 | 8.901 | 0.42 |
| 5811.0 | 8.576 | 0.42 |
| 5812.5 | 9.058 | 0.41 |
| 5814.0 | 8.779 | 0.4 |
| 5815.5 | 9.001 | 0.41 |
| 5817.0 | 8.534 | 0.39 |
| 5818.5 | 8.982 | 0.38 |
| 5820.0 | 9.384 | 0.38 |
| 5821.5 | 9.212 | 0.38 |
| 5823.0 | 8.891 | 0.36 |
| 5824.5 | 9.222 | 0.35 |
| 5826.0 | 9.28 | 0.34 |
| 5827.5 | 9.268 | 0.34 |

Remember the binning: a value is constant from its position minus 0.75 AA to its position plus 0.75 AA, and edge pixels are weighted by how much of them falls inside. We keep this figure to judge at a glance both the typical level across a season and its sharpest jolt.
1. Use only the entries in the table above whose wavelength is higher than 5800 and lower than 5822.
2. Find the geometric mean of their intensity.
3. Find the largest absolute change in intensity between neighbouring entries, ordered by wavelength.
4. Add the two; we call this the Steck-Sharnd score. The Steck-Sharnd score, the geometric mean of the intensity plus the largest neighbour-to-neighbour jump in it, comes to 10.04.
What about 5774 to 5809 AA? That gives 9.81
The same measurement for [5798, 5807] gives 9.68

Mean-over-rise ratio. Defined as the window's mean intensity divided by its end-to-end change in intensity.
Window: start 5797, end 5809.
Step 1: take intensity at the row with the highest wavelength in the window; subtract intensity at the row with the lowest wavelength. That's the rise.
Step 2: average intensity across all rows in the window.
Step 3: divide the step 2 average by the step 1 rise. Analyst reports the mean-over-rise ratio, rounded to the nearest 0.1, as -6.3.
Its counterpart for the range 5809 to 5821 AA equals 18.4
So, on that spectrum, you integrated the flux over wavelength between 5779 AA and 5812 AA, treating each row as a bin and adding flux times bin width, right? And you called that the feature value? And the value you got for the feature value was 284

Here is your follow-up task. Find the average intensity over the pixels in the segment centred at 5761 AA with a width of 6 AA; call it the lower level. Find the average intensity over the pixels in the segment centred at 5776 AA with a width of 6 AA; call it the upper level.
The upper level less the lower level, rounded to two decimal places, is -0.33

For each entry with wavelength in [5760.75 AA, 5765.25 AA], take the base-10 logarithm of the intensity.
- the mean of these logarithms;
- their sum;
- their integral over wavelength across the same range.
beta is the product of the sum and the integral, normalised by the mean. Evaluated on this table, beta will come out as 12.5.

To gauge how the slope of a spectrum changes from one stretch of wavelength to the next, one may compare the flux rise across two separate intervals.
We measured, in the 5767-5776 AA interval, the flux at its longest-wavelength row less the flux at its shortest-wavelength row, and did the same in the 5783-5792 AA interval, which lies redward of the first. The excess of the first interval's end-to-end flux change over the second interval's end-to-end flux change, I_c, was -0.36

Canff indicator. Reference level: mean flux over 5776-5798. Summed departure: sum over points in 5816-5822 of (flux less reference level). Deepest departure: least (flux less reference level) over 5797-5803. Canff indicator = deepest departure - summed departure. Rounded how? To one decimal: -2.0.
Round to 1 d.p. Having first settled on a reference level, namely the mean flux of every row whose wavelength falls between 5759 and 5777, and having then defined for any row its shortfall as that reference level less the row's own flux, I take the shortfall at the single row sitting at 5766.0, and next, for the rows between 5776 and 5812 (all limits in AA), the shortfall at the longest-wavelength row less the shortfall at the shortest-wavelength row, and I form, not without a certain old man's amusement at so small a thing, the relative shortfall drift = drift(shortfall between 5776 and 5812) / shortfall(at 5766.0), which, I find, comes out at 0.3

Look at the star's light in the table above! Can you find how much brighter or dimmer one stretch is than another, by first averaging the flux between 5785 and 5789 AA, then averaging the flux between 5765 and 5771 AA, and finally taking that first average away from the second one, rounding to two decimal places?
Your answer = 0.17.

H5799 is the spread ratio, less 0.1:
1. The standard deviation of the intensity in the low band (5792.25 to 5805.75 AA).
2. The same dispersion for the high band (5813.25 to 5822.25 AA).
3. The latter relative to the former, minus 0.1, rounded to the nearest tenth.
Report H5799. 0.9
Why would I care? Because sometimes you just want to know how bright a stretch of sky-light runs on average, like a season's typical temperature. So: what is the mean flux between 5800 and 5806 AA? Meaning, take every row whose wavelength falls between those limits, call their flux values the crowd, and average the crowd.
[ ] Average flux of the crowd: 8.86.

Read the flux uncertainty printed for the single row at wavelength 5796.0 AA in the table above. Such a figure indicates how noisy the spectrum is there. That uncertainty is 0.32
